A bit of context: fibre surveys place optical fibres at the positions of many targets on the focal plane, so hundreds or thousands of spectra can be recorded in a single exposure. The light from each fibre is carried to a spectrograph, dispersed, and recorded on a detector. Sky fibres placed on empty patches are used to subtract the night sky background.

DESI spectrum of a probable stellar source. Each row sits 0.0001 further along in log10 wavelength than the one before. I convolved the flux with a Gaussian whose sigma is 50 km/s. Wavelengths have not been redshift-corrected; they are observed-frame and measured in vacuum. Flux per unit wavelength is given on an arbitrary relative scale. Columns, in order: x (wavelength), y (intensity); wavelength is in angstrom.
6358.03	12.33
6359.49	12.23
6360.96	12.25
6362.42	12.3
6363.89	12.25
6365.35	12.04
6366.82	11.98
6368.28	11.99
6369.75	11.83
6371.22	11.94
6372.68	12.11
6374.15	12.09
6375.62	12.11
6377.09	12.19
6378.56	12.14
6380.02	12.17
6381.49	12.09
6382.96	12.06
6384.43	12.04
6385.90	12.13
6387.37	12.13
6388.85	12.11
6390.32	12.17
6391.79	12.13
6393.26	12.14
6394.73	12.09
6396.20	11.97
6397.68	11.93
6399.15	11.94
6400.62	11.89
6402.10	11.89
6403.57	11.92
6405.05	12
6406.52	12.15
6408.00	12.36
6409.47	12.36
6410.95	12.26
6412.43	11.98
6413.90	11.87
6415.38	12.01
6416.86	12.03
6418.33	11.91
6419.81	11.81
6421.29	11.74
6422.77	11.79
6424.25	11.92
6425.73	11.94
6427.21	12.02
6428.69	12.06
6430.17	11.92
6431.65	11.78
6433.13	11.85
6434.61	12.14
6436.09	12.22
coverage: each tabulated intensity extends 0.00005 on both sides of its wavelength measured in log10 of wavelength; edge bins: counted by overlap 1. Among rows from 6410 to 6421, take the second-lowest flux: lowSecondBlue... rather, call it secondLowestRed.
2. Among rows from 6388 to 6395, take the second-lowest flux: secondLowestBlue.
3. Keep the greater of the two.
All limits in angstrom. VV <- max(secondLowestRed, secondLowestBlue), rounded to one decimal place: 12.1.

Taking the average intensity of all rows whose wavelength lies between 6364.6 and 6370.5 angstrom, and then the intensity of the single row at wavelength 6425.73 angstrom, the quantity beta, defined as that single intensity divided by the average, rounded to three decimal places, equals 0.998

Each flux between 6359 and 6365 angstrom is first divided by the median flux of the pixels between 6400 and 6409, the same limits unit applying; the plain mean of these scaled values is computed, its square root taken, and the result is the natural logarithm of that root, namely 0.012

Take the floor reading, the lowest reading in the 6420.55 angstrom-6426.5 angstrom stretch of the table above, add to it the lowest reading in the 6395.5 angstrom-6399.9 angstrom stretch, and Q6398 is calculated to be 23.7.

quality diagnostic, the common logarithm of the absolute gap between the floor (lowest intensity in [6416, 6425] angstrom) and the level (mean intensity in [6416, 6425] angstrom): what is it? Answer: -0.90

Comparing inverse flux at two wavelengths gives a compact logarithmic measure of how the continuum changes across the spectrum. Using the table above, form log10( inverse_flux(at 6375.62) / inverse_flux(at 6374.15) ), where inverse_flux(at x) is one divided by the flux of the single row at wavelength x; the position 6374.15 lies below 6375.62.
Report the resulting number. -0.001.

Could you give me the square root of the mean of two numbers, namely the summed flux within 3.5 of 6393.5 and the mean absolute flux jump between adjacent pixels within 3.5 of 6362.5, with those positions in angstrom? 5.5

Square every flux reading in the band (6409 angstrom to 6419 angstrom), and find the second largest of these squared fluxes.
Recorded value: 150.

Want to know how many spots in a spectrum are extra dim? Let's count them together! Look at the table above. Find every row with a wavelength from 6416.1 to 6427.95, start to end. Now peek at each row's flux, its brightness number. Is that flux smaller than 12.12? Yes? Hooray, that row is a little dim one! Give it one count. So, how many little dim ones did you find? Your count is 8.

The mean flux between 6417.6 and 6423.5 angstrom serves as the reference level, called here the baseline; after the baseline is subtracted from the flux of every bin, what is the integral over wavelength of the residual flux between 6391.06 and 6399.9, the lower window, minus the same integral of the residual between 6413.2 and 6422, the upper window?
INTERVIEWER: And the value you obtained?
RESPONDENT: 1.2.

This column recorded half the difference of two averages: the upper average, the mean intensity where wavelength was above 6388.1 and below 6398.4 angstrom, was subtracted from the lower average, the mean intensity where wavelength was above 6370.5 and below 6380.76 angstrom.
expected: 0.02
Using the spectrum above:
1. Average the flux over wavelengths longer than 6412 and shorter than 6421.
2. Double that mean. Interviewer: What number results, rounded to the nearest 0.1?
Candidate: 23.9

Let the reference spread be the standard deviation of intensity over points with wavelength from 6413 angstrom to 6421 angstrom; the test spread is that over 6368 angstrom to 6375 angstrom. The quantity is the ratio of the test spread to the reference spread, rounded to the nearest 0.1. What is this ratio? 1.2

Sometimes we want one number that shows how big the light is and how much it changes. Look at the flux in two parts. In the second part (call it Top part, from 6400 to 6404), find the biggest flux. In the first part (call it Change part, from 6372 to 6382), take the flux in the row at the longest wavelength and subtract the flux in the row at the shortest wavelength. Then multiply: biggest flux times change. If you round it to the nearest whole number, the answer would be 0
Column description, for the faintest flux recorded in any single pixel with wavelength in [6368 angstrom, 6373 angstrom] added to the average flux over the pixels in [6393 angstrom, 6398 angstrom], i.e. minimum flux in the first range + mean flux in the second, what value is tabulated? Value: 23.9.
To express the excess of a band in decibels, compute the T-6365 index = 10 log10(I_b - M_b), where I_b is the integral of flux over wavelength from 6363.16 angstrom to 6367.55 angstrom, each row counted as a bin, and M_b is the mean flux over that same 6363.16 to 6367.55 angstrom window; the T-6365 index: 16.1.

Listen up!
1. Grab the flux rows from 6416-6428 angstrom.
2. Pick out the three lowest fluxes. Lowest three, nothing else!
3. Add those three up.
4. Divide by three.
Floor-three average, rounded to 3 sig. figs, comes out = 11.8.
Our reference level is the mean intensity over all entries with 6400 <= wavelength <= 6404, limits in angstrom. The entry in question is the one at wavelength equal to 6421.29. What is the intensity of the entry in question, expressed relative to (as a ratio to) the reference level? 0.99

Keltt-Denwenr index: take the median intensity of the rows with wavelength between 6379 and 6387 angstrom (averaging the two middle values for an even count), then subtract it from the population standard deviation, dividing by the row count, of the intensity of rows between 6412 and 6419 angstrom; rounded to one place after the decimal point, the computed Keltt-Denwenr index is -12.0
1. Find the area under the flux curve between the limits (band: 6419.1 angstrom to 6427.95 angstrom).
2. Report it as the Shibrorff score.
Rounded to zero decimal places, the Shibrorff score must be 105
